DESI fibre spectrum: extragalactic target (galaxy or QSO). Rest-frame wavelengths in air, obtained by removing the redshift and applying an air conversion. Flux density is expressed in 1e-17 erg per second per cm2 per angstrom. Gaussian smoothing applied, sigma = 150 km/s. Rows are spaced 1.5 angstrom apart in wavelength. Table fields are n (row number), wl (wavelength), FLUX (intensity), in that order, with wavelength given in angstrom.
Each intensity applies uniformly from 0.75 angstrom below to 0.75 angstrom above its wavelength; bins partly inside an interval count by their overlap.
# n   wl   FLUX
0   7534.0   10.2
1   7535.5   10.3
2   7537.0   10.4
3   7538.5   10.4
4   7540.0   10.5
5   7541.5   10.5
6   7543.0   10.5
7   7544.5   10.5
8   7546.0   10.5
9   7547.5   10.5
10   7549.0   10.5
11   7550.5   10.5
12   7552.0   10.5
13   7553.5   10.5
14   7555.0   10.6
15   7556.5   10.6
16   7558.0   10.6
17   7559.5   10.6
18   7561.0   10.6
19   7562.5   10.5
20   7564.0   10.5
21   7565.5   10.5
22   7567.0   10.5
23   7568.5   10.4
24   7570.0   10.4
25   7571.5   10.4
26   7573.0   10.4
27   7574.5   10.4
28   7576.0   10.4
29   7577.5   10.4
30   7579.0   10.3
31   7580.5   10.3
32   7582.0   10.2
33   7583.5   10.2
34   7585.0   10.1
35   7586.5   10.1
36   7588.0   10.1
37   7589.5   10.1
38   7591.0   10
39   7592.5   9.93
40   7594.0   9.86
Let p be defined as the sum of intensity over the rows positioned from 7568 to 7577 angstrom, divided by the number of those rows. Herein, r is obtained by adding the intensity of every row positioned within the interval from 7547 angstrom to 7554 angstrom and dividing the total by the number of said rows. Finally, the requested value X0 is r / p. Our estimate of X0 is 1.010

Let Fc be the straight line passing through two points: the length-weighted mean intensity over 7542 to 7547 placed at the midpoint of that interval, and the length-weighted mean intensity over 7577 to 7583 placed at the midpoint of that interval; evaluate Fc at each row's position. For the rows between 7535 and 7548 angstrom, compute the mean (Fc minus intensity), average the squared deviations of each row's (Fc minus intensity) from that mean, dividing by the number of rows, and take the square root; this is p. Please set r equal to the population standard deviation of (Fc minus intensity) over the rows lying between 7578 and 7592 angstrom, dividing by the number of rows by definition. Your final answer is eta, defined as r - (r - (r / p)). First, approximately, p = 0.088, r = 0.074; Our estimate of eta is 0.85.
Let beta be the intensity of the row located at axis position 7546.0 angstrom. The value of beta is 10.5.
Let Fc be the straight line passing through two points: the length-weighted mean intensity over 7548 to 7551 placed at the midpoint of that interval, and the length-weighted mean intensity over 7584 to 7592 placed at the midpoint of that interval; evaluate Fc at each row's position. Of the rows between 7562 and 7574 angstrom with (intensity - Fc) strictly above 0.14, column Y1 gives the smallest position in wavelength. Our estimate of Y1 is 7562.5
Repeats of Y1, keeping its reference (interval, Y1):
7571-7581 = 7571.5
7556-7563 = 7556.5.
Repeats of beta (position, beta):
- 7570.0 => 10.4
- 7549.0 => 10.5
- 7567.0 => 10.5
